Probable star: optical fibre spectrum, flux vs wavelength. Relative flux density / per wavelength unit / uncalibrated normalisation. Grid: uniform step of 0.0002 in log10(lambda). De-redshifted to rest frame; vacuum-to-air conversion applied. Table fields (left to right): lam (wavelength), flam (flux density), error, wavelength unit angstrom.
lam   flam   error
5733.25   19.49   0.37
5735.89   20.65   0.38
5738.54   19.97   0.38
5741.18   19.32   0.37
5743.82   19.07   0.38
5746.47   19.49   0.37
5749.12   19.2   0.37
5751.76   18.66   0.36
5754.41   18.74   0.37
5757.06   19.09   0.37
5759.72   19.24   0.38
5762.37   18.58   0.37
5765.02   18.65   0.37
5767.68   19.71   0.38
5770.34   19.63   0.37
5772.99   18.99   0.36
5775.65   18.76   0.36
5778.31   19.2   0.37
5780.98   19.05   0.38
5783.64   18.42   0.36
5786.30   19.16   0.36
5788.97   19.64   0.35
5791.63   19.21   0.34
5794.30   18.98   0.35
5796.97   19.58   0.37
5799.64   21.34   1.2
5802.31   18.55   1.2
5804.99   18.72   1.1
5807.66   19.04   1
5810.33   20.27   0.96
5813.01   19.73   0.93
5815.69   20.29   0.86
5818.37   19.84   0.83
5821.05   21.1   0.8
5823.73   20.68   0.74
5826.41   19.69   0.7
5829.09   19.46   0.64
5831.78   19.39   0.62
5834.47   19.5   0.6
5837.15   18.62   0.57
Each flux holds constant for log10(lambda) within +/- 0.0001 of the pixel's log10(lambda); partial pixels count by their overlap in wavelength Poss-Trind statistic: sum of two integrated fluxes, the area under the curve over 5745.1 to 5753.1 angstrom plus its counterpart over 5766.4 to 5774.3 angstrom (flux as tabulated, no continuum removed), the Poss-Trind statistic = 307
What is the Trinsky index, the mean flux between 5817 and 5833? 20.0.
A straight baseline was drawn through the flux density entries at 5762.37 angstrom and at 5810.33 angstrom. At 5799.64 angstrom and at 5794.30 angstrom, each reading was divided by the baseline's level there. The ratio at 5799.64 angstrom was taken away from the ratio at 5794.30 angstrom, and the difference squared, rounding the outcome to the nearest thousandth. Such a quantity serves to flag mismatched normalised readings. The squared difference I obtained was 0.012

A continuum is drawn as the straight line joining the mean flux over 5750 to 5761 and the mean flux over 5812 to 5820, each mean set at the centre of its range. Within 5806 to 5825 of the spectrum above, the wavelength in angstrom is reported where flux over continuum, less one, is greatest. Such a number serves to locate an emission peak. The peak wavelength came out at 5821.05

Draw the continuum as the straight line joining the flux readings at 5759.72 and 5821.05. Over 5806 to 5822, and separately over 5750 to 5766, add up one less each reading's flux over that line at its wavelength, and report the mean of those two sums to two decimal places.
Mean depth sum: 0.18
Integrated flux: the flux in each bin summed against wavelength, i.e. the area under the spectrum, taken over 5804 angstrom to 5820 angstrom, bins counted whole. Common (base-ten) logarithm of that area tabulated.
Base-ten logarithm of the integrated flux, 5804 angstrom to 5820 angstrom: 2.50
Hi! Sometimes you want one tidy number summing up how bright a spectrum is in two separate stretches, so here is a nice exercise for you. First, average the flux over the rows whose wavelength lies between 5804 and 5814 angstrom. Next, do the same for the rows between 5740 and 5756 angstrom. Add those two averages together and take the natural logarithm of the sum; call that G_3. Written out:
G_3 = 3.65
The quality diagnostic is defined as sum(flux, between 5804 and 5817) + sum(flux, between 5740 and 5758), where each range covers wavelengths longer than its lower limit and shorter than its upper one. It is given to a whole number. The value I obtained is 232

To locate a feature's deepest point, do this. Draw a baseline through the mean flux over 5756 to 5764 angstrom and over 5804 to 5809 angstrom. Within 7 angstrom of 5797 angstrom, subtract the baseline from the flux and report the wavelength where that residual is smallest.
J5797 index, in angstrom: 5802.31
